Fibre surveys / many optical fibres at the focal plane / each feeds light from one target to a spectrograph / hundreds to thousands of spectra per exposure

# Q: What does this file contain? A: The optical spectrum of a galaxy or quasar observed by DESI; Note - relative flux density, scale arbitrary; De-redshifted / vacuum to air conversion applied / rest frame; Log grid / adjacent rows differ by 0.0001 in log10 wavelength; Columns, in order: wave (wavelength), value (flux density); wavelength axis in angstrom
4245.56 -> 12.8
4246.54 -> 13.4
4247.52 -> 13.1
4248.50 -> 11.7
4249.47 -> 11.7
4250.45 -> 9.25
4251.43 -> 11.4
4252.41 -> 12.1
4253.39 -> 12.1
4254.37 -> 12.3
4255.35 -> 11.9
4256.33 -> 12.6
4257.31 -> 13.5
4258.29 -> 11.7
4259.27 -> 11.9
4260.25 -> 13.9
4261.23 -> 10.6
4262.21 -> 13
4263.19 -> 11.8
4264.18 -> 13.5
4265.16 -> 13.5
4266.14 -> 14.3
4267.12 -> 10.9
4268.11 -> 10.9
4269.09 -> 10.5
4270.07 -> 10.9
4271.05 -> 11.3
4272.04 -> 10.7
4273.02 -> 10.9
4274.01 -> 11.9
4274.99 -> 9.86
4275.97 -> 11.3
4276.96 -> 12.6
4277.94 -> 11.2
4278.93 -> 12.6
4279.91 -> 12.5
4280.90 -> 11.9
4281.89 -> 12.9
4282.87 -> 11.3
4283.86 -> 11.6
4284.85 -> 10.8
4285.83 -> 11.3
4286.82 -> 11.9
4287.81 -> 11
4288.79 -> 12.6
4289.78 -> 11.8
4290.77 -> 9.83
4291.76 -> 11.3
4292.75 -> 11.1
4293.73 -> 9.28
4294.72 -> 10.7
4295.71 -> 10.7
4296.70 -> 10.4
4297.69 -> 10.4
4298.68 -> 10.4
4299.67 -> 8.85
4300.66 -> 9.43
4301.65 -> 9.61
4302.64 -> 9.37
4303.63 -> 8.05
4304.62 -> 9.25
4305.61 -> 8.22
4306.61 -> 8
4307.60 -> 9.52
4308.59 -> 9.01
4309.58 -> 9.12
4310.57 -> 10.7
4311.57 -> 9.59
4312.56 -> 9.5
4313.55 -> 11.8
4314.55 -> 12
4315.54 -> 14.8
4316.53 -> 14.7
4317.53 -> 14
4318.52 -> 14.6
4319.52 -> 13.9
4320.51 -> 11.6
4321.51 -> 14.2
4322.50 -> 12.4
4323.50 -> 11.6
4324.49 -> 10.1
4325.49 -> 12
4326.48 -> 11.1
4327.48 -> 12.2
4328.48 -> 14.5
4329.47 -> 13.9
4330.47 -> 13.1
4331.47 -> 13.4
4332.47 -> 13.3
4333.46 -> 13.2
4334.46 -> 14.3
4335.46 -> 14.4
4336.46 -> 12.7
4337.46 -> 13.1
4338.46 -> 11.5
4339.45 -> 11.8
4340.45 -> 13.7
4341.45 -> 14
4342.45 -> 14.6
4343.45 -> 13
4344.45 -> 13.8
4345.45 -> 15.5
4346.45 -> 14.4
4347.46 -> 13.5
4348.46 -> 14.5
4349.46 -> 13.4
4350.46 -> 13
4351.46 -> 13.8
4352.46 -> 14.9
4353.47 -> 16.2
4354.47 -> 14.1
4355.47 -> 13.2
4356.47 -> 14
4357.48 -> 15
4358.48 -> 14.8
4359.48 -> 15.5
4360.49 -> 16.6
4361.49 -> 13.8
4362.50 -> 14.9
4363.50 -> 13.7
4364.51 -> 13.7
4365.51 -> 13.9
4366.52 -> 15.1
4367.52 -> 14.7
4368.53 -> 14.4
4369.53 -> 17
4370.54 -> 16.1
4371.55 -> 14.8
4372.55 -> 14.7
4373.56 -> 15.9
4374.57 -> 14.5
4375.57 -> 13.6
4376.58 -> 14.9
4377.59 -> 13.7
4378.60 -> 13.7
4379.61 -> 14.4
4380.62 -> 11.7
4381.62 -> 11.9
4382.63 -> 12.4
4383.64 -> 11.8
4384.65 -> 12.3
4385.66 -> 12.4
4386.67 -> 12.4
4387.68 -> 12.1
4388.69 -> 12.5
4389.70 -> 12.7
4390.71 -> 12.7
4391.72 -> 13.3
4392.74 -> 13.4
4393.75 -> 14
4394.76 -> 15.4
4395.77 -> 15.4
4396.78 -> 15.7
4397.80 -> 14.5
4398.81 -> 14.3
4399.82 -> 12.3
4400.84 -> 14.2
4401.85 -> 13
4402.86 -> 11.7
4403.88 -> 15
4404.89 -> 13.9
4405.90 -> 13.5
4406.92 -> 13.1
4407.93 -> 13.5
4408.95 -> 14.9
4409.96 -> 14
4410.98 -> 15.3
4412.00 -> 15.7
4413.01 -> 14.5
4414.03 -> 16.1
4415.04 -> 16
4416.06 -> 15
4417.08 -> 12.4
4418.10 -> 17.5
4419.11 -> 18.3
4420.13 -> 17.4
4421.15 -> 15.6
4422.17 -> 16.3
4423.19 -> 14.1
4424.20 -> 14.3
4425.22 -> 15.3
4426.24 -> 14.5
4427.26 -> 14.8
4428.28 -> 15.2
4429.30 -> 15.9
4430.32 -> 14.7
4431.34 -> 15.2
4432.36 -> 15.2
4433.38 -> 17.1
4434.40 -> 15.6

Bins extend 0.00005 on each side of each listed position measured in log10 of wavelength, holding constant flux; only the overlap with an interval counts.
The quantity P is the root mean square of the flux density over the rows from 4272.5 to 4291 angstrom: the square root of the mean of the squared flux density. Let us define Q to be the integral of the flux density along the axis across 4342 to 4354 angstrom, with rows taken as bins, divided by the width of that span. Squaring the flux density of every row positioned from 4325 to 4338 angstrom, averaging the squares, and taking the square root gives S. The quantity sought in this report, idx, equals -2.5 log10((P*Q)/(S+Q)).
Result -1.95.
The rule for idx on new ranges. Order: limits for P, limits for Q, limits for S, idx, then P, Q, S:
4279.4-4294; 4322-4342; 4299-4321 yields -1.98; 11.45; 12.8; 10.9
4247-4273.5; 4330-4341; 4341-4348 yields -1.90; 11.98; 13.1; 14.1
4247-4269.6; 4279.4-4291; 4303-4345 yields -1.93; 12.15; 11.7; 12.3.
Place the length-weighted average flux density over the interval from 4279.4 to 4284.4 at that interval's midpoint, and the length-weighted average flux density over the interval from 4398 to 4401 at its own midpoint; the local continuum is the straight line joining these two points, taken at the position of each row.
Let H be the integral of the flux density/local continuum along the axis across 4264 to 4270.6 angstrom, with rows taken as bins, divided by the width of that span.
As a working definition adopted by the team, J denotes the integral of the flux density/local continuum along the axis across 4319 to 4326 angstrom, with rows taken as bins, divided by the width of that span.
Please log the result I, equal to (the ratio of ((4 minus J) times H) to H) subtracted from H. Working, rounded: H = 1.02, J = 0.976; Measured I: -2.01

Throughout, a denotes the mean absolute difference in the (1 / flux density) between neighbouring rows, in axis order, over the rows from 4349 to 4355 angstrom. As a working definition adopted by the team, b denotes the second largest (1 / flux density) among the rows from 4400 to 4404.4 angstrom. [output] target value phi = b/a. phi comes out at 14.4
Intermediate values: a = 0.005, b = 0.077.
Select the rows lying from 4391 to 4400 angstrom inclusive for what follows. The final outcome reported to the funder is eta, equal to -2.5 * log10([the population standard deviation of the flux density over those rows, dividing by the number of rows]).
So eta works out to -0.07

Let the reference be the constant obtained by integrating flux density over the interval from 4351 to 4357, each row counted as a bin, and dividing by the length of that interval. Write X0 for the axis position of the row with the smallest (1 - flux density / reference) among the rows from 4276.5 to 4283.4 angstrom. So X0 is 4281.89 angstrom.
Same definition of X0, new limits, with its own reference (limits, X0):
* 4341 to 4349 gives 4345.45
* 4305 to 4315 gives 4314.55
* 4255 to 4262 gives 4260.25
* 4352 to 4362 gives 4360.49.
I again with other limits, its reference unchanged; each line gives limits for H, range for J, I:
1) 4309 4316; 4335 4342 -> -2.09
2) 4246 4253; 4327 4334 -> -1.92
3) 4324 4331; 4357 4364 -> -1.88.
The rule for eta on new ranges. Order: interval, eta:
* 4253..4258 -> 0.63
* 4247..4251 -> -0.35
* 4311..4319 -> -0.80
